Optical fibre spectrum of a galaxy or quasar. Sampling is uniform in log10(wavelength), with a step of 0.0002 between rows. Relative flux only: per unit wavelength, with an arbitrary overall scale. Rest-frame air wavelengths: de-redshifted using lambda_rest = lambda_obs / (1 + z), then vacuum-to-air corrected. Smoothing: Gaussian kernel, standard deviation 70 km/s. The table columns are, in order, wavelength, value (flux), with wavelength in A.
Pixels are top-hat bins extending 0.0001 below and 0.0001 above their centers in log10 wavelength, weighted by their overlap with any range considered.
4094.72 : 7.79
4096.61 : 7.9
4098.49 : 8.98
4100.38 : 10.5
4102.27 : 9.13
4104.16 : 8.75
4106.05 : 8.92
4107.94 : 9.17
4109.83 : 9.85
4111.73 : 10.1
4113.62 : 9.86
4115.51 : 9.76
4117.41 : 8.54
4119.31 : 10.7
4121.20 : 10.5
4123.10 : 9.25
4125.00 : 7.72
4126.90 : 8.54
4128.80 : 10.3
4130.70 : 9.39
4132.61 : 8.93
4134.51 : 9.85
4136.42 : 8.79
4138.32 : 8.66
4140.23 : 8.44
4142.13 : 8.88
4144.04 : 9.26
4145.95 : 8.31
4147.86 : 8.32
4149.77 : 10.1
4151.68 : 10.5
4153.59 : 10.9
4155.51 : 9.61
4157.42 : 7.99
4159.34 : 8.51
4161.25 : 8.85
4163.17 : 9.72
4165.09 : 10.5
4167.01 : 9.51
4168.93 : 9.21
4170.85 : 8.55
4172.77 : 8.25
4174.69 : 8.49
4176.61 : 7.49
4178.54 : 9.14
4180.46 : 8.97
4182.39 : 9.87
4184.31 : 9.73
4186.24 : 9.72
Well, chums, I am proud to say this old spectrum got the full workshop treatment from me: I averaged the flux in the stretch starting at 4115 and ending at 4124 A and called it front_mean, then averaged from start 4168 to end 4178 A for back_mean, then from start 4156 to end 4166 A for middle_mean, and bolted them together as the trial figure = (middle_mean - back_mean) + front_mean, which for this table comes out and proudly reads 10.5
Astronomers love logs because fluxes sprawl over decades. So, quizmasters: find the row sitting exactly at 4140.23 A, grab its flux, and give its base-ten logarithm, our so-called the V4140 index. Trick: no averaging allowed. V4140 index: 0.926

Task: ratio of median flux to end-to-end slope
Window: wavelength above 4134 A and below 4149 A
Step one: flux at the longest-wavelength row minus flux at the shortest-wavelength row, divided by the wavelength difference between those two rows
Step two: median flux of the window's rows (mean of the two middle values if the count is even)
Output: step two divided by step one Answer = -76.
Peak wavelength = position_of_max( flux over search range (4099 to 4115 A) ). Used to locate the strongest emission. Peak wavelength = 4100.38 A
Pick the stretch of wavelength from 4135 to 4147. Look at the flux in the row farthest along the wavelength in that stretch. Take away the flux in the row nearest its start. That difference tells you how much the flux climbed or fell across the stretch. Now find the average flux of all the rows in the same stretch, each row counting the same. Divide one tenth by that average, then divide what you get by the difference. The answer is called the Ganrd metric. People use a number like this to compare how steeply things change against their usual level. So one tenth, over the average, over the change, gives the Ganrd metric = -0.02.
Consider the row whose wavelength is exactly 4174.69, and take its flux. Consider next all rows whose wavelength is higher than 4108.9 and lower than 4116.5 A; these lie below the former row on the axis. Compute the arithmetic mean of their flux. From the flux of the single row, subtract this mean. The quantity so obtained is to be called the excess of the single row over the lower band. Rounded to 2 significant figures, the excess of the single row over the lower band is -1.4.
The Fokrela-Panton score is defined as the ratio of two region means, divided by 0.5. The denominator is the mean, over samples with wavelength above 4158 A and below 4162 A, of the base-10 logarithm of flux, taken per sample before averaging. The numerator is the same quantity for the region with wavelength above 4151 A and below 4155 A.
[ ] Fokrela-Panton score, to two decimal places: 2.19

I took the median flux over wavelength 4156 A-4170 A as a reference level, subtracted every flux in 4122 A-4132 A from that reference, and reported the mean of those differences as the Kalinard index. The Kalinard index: 0.2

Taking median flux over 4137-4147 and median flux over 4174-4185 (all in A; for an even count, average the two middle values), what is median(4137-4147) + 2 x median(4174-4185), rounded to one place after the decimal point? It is 26.8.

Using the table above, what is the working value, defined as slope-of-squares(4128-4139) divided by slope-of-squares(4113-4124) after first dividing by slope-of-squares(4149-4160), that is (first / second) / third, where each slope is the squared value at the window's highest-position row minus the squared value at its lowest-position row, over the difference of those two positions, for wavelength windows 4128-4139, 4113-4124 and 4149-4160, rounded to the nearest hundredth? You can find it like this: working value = -0.86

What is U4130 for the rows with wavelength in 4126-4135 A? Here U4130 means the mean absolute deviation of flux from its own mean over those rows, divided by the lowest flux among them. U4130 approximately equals 0.063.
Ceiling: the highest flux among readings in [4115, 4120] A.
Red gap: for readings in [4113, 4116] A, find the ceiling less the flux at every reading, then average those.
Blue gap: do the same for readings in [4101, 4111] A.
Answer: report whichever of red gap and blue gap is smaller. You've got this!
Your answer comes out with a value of 0.89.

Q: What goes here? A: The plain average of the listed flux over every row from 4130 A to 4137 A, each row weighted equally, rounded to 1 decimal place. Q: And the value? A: 9.2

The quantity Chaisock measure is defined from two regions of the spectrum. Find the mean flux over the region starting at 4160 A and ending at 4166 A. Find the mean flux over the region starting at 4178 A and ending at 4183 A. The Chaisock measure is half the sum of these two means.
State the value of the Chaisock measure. 9.5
